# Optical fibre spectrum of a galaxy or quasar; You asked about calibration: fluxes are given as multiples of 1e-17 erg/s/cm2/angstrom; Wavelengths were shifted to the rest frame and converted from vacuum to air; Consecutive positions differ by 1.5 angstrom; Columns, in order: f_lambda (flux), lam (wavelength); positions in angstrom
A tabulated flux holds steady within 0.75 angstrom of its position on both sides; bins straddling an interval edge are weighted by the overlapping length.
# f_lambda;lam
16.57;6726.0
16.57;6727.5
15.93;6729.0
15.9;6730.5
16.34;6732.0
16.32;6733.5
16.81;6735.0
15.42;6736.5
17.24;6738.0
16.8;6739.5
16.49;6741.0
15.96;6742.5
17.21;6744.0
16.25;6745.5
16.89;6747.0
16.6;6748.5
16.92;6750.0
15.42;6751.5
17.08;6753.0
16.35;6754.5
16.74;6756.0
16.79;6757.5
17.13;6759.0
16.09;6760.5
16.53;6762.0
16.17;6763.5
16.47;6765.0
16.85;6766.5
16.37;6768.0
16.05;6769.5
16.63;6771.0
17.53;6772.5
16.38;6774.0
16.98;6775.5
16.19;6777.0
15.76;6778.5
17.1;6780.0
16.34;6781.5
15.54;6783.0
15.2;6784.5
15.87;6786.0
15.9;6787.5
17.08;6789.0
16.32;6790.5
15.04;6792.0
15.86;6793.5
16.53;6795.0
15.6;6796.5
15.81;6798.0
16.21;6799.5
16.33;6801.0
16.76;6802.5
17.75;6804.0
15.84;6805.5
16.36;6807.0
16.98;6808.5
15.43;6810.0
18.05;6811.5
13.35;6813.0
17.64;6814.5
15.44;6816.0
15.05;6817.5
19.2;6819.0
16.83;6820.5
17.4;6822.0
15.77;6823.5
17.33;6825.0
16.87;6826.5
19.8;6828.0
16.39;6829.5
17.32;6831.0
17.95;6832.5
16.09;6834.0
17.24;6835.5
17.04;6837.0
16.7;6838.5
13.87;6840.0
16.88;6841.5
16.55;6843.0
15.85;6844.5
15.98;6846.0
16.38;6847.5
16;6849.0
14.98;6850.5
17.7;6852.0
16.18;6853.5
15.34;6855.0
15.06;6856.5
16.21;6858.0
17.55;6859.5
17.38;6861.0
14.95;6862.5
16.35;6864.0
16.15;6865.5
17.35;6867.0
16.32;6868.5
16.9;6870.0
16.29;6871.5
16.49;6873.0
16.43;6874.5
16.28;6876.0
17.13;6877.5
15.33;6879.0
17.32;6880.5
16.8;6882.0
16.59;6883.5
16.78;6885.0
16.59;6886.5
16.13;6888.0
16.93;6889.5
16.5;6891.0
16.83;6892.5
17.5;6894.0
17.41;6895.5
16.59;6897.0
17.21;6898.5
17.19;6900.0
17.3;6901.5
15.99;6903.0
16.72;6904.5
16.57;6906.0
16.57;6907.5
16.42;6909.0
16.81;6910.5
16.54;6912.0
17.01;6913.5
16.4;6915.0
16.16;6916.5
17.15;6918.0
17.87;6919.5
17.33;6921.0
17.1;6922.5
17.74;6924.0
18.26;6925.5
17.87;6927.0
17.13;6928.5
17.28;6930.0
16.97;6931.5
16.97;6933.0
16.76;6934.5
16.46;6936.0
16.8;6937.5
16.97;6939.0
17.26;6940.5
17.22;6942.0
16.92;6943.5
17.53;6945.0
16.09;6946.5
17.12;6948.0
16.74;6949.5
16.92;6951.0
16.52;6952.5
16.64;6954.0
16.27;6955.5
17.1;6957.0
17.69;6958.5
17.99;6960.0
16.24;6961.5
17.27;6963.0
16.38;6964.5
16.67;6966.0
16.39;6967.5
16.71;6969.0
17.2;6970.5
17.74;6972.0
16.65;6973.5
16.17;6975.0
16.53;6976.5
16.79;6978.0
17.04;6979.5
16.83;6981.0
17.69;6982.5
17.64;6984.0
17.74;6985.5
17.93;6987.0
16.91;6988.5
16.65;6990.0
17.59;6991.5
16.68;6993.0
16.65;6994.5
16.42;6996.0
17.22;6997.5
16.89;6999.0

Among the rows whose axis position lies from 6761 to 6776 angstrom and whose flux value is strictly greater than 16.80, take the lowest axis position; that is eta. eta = 6766.5 angstrom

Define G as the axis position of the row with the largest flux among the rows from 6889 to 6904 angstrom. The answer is 6894.0 angstrom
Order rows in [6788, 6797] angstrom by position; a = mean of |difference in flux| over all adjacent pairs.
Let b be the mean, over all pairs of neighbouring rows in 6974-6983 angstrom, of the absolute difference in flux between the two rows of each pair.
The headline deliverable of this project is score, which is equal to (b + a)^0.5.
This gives 1.13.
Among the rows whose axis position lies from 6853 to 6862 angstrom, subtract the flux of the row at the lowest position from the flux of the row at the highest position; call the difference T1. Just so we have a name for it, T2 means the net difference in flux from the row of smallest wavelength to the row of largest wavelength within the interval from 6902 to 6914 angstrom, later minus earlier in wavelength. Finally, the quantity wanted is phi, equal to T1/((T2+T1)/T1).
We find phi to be 0.6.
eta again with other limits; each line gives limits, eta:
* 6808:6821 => 6808.5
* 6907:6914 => 6910.5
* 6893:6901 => 6894.0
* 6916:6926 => 6918.0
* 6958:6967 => 6958.5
